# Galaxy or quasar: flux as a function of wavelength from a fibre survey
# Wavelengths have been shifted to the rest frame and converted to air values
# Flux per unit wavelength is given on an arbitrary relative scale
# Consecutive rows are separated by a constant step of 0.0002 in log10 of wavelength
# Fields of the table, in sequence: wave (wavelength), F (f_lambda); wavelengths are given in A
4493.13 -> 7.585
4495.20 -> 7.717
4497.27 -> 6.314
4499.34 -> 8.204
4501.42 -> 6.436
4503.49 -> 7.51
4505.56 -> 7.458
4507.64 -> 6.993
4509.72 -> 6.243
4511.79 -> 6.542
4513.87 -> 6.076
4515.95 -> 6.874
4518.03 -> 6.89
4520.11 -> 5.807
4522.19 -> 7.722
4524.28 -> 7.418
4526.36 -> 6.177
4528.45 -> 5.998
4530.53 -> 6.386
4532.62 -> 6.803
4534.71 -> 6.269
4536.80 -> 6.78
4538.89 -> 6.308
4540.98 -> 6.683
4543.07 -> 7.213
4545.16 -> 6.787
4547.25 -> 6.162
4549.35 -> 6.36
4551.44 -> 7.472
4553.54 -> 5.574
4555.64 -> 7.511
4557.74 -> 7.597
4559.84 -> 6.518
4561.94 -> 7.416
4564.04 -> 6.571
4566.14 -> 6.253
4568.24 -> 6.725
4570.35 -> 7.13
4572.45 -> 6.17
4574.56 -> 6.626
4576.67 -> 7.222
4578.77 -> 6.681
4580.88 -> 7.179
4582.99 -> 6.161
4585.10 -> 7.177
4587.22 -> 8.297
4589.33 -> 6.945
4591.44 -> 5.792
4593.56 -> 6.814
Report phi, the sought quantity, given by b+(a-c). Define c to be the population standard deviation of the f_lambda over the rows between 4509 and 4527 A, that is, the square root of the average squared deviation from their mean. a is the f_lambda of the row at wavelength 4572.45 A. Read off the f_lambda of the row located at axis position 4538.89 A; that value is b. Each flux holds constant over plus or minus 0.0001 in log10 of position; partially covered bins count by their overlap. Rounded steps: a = 6.17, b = 6.308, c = 0.6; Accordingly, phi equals 11.9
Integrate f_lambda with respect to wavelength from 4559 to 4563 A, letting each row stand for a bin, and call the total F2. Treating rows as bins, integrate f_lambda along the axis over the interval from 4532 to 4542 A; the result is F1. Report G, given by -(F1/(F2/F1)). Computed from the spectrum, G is -154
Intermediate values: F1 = 66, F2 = 28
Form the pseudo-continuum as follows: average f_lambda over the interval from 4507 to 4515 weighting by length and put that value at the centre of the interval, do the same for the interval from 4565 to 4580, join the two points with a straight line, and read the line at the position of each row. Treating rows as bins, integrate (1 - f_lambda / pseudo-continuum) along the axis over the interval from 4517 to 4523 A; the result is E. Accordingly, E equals -0.3 A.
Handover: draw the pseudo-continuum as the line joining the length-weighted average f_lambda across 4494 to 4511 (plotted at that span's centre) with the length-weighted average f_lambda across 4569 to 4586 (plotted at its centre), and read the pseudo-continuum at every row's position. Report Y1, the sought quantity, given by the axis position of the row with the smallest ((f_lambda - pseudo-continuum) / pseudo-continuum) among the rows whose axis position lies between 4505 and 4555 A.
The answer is 4553.54 A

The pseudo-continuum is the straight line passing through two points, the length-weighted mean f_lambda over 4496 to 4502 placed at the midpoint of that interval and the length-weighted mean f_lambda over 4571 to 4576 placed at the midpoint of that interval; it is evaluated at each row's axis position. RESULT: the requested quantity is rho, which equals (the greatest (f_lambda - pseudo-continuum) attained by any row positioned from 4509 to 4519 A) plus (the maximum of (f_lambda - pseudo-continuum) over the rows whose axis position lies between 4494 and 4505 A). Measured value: 1.1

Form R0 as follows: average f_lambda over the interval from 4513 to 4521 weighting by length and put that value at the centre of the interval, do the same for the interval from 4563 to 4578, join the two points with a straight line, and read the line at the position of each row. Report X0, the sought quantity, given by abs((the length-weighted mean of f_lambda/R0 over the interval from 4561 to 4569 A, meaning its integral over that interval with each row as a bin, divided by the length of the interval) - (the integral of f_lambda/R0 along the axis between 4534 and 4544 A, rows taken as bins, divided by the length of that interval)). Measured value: 0.006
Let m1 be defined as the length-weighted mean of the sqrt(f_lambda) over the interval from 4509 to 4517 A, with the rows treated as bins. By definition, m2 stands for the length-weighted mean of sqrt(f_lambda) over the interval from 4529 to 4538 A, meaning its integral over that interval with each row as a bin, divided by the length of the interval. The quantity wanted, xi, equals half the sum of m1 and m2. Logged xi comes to 2.55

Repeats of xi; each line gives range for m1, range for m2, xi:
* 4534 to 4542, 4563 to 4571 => 2.57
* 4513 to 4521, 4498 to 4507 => 2.62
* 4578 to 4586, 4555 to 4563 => 2.65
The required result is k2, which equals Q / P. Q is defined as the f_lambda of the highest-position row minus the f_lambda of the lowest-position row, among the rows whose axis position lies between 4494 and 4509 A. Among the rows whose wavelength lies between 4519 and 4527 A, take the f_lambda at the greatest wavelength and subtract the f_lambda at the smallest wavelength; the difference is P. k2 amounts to -2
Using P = 0.4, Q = -0.72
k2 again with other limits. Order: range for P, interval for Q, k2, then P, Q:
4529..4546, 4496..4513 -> 1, 0.4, 0.23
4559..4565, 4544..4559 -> 15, 0.1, 0.81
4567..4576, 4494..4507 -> 3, -0.1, -0.26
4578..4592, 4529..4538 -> 0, -0.9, 0.39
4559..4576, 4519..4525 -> 15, 0.1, 1.61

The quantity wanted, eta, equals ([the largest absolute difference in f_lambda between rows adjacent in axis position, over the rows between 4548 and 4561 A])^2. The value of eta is 3.8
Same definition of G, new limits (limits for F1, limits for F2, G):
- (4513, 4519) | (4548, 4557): -26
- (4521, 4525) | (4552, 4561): -15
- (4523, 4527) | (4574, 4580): -19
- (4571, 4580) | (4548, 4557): -60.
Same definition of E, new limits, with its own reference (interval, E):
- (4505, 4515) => -0.3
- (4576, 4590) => -0.7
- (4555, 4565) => -0.7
